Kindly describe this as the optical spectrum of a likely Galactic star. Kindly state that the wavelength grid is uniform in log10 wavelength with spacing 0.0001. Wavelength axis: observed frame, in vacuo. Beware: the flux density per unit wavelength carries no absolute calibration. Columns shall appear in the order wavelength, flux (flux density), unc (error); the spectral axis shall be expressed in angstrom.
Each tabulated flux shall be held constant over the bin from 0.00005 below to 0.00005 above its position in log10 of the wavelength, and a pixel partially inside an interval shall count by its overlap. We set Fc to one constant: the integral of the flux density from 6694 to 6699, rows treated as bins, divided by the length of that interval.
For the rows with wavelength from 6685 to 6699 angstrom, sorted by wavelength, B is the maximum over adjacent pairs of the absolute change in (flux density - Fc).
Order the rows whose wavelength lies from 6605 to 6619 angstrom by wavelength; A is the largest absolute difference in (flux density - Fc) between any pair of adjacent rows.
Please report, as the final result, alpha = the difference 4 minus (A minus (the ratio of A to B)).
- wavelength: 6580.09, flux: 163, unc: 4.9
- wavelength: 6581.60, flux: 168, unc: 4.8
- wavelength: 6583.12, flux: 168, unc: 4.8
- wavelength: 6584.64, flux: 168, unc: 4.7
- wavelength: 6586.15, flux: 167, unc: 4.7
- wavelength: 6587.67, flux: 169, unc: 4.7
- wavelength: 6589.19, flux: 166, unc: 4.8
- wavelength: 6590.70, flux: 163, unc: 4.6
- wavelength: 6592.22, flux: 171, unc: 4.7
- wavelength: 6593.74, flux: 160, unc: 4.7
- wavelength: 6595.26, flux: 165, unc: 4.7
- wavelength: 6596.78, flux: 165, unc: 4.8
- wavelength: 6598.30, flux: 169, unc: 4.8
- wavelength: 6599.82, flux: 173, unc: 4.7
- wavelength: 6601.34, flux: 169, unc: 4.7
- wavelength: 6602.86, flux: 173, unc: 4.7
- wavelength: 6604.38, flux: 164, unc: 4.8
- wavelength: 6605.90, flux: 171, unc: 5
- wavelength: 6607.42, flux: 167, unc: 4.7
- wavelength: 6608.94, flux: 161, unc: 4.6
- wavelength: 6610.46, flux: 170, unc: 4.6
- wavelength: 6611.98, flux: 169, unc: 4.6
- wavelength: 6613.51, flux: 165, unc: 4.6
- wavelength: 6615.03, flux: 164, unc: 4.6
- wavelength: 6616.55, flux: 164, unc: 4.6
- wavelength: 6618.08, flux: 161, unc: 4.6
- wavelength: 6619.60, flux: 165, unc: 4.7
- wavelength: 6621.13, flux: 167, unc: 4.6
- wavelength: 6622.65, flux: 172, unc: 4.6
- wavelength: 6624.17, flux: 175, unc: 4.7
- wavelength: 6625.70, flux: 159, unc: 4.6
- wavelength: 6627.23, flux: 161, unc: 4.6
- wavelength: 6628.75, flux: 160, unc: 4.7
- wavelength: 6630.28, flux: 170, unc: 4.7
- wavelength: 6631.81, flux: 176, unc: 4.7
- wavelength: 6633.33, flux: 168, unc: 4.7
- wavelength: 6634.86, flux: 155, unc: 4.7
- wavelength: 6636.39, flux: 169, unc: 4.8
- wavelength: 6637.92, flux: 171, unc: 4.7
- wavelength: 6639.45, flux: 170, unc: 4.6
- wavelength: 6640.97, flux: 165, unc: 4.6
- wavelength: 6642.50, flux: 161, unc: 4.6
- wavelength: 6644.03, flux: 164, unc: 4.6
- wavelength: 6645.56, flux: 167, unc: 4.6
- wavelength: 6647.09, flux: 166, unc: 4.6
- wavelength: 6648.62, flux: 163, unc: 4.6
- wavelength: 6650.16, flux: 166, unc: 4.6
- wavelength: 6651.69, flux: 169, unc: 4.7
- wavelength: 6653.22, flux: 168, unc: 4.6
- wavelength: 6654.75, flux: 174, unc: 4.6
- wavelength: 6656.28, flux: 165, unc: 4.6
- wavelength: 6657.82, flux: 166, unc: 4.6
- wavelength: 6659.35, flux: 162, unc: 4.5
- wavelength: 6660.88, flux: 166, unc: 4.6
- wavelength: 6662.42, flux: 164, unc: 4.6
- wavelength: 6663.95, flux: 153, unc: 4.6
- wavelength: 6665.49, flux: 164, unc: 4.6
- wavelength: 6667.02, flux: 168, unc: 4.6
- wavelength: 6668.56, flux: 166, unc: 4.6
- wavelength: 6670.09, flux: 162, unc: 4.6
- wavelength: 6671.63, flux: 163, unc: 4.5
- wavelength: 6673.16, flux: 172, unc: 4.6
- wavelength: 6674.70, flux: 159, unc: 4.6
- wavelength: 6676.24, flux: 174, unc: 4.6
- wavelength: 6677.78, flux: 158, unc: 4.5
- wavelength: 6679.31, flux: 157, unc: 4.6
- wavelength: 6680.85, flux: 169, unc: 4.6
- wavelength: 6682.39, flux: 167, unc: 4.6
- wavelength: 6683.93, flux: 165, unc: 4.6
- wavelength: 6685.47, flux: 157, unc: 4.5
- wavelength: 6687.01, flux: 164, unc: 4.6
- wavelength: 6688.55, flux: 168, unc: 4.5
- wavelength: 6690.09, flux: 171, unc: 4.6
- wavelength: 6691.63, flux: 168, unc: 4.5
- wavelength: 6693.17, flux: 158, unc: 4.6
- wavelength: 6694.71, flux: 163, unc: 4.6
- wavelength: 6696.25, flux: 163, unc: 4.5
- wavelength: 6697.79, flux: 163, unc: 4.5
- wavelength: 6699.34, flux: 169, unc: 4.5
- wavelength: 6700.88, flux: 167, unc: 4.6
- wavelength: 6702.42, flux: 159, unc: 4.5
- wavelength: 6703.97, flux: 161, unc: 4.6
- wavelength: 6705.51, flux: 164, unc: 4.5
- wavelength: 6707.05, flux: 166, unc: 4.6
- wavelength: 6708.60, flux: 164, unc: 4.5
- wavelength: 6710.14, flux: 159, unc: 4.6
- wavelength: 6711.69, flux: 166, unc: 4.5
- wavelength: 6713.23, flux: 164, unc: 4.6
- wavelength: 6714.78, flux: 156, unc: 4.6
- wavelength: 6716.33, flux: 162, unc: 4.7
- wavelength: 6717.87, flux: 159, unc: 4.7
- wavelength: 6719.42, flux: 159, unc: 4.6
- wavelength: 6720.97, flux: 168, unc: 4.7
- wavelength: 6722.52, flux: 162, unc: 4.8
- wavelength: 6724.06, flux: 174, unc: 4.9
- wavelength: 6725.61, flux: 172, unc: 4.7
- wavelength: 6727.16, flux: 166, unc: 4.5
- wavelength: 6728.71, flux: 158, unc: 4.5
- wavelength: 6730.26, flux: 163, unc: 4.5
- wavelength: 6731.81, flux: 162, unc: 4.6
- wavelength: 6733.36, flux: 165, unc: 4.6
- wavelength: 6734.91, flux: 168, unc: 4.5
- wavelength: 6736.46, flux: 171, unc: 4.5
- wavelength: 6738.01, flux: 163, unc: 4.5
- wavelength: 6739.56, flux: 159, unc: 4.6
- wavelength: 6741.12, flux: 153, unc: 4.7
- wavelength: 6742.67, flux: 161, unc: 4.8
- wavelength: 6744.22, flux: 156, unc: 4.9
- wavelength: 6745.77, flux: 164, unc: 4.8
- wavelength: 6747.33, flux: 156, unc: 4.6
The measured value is -4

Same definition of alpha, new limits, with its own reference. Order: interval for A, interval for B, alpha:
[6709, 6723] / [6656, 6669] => -4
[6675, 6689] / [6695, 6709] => -10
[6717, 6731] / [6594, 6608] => -7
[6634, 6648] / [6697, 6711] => -8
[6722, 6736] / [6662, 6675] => -7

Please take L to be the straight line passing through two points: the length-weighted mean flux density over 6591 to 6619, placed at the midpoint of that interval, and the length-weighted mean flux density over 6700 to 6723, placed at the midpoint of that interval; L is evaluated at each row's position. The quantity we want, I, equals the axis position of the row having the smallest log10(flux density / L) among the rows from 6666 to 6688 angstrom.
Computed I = 6679.31 angstrom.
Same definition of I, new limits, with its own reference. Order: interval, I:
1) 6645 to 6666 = 6663.95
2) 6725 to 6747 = 6741.12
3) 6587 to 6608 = 6593.74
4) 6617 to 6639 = 6634.86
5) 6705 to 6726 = 6714.78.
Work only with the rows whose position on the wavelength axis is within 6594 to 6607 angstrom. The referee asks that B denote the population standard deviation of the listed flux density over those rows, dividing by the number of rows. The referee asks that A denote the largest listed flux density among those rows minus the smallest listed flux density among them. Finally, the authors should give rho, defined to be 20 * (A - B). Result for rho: 112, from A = 9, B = 3.4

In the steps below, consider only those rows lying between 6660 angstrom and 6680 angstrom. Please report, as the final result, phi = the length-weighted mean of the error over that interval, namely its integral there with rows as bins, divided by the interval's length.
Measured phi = 4.58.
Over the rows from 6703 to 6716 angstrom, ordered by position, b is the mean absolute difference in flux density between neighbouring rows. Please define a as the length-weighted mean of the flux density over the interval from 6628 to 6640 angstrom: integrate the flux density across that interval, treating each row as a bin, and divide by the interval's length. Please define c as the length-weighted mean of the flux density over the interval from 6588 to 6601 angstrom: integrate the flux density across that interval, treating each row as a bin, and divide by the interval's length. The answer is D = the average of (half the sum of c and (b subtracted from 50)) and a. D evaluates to 137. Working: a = 167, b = 4.1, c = 167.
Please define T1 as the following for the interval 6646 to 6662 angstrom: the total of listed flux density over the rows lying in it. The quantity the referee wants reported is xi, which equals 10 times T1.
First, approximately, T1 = 1665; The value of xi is 16650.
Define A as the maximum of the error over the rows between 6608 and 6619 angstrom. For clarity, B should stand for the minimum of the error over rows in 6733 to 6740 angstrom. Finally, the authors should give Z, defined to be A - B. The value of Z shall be 0.10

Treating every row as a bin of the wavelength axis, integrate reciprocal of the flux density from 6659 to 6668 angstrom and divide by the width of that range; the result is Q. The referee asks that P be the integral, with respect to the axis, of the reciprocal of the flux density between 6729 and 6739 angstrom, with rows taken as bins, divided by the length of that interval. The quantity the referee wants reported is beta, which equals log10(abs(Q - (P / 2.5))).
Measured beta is -2.430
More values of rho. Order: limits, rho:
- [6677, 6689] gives 145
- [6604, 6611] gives 126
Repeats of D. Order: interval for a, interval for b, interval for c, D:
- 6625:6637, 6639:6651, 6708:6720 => 134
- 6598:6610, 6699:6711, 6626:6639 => 137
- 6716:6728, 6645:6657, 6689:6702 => 136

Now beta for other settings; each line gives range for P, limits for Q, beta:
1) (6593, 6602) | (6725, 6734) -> -2.432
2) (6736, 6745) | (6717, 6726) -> -2.449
